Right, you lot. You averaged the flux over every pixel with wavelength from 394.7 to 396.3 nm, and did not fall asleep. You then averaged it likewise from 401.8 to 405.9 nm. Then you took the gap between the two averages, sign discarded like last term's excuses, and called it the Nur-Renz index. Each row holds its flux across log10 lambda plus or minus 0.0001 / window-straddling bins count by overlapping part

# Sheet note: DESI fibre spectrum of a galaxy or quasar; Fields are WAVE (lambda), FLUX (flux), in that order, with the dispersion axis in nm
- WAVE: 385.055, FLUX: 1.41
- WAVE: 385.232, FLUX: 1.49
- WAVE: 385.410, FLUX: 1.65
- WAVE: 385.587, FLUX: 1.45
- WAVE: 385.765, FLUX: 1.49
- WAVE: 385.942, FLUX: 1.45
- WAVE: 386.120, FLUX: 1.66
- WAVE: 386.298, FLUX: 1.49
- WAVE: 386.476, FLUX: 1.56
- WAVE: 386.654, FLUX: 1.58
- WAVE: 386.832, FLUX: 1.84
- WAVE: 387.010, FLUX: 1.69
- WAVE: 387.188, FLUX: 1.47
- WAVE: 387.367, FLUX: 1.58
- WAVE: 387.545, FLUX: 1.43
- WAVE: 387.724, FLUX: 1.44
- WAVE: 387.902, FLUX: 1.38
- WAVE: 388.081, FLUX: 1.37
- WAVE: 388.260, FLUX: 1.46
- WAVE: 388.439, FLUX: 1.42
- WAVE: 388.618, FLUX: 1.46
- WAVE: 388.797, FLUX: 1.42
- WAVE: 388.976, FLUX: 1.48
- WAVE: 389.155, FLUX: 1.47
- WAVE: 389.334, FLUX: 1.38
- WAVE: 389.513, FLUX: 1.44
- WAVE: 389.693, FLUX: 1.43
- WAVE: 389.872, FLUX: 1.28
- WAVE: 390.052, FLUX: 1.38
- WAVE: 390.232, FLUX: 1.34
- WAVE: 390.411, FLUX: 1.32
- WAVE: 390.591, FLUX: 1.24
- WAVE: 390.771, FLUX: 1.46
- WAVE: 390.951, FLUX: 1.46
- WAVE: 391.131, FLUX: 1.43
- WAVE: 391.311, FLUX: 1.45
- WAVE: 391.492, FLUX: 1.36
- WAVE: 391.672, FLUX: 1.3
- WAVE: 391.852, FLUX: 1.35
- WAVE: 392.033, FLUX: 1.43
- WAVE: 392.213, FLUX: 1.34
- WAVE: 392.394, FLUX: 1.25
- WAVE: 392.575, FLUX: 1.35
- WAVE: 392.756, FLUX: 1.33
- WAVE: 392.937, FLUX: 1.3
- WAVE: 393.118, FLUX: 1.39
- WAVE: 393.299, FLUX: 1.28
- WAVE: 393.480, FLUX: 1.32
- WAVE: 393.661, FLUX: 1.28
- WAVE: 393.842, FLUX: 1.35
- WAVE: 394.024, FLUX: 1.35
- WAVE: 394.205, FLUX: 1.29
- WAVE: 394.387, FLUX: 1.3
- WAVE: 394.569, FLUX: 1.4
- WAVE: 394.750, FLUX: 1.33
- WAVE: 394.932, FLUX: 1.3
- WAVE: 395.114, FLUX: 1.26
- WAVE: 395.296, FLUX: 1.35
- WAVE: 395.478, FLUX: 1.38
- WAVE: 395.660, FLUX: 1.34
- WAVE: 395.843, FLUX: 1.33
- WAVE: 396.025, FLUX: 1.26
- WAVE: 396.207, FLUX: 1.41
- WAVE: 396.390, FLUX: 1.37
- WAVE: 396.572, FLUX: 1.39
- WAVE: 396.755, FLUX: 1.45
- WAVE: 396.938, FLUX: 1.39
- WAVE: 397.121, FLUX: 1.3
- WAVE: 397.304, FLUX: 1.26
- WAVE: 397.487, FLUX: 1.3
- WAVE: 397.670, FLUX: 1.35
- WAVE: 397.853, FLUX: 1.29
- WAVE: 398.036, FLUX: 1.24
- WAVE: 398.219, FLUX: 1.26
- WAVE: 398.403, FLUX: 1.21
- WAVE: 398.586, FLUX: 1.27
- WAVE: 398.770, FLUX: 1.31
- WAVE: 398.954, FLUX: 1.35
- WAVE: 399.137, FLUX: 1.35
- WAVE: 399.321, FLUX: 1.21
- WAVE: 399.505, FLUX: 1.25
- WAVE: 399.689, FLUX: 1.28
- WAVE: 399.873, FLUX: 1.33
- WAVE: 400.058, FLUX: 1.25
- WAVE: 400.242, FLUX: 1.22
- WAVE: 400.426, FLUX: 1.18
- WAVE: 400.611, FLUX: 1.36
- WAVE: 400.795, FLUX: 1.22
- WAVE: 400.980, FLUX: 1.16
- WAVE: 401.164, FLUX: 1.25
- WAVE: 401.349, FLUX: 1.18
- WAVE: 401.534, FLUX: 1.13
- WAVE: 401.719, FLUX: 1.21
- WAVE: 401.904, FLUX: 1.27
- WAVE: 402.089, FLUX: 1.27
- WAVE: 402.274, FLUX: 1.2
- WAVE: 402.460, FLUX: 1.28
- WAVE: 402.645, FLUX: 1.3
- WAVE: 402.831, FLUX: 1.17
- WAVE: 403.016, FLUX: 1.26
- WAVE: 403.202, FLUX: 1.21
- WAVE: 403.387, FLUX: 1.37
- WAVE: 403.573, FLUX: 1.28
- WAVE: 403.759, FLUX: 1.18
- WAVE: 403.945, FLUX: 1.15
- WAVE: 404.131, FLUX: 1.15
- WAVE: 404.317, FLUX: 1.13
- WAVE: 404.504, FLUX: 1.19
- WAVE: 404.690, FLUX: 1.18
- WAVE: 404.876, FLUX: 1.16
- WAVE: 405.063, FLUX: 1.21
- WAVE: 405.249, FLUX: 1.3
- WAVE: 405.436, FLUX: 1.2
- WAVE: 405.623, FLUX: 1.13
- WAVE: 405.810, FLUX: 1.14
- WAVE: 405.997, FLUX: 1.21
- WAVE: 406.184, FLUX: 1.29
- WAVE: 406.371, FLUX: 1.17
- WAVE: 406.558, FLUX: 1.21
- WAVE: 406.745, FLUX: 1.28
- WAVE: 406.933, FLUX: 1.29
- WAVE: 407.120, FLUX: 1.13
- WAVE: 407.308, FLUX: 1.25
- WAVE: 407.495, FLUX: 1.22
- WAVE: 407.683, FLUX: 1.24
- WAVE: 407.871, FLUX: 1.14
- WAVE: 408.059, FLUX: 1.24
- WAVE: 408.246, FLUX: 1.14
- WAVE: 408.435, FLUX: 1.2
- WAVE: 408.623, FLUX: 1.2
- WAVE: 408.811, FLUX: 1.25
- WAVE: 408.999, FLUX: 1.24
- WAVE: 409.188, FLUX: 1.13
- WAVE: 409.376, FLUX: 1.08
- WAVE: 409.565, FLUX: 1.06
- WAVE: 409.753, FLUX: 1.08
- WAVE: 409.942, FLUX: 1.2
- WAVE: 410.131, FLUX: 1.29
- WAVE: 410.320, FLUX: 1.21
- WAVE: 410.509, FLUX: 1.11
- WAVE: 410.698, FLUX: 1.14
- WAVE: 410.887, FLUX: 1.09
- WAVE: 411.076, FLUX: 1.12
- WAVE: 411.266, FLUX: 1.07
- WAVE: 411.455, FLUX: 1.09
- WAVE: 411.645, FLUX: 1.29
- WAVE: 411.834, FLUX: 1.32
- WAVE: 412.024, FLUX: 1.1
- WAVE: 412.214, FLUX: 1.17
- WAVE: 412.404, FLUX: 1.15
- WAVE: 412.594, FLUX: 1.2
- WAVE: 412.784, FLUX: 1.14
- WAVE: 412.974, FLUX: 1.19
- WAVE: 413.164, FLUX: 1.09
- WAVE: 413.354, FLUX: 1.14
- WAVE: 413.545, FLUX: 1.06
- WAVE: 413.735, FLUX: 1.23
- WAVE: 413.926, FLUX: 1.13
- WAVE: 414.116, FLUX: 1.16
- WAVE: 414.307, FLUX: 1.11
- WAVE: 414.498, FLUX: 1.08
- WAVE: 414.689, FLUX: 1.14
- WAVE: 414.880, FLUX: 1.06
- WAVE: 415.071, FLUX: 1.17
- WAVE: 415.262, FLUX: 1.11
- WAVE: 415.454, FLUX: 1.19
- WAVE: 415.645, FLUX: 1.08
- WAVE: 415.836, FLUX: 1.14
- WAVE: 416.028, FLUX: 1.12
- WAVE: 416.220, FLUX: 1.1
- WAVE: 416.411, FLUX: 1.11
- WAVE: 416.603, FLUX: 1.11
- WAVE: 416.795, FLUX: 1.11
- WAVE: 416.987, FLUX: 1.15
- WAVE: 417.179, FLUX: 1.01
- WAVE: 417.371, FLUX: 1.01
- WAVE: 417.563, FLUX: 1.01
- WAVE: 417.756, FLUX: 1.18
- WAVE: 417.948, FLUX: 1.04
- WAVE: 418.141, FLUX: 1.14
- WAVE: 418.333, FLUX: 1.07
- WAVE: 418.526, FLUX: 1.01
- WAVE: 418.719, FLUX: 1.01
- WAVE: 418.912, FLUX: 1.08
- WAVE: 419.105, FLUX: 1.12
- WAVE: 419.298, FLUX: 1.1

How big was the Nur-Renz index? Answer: 0.114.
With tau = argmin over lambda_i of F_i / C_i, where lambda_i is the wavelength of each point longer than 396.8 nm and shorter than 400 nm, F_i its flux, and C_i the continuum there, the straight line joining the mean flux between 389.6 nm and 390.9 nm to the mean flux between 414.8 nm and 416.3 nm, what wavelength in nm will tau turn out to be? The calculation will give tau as 398.403 nm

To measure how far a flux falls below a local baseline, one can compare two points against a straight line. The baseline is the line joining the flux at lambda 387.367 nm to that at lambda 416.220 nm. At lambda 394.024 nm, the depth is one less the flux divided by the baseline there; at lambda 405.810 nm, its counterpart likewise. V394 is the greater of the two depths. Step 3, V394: 0.10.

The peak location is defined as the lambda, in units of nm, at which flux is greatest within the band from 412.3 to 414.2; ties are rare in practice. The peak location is 413.735 nm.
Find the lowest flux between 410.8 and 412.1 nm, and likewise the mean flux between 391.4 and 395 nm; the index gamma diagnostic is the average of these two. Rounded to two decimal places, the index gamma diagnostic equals 1.20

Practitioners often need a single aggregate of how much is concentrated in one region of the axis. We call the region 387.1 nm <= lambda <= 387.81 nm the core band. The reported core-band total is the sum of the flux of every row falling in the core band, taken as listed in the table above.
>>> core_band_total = 5.9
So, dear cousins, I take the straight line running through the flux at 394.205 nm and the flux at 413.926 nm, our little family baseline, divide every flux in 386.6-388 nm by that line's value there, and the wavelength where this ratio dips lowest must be 387.902 nm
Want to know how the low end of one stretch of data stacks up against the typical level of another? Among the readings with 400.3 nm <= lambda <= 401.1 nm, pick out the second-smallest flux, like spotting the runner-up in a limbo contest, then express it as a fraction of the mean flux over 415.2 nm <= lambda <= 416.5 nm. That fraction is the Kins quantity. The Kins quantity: 1.05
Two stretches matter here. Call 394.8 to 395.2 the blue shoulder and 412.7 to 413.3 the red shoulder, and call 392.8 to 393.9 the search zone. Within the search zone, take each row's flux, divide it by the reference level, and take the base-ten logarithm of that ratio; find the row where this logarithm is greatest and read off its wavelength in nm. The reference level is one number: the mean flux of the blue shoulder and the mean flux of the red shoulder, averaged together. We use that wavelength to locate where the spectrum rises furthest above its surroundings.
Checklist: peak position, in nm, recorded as 393.118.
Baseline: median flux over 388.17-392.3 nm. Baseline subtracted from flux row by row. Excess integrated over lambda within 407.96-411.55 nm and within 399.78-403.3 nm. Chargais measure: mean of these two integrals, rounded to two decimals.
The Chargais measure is -0.80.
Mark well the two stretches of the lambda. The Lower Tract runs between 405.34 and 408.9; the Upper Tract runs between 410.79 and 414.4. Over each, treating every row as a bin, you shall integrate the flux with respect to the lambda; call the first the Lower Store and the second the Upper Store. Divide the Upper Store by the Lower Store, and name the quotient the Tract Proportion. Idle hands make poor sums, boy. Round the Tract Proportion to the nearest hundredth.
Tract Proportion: 0.97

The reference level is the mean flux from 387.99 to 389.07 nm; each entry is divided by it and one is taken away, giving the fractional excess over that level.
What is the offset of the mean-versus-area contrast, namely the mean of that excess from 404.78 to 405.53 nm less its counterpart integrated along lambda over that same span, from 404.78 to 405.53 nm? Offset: -0.04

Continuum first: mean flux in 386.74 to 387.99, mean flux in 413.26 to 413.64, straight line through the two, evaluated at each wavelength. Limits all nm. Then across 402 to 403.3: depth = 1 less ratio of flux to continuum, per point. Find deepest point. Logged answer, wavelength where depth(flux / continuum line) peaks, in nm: 402.831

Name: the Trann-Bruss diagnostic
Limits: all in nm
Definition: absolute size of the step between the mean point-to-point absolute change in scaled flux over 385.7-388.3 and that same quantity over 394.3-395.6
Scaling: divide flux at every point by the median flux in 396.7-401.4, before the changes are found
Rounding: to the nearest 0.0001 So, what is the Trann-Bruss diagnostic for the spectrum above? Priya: 0.0412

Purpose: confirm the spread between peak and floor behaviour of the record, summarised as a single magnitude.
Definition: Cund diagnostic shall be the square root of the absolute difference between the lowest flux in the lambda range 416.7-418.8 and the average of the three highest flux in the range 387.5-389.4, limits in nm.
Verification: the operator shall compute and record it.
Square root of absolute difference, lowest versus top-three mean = 0.68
